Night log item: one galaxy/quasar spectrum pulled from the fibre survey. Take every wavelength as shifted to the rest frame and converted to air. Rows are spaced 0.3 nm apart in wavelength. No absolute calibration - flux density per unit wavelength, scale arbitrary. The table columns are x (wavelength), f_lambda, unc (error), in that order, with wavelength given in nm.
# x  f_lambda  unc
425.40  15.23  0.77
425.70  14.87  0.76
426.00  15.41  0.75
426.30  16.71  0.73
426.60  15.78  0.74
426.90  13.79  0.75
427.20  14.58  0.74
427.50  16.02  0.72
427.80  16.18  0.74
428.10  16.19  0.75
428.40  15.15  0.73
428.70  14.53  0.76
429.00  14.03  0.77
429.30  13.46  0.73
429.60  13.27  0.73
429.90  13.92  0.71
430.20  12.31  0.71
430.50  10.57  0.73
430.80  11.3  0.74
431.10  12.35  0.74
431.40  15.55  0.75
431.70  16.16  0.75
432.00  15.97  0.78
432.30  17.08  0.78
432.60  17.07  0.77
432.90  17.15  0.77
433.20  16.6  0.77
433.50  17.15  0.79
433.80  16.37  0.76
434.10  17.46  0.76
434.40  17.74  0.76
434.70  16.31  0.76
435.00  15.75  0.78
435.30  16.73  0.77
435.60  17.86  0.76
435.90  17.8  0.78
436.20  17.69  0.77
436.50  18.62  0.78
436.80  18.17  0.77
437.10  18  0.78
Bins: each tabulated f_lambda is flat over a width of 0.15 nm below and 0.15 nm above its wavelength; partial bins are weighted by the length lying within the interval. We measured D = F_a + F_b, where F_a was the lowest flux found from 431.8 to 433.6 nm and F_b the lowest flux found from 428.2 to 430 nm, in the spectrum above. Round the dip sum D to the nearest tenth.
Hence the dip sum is 29.2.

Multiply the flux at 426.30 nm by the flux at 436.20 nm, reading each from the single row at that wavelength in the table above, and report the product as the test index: 296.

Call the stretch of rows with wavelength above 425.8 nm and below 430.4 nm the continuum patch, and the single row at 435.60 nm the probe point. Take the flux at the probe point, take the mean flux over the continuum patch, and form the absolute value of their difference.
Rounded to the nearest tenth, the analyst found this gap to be 3.1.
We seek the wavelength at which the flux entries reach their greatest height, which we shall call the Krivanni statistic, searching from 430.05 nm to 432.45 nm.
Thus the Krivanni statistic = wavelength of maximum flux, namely 432.30 nm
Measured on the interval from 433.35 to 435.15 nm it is 434.40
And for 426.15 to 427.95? 426.30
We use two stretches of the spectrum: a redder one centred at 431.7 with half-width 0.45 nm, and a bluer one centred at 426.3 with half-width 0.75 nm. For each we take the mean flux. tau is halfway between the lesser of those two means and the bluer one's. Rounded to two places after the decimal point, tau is 15.31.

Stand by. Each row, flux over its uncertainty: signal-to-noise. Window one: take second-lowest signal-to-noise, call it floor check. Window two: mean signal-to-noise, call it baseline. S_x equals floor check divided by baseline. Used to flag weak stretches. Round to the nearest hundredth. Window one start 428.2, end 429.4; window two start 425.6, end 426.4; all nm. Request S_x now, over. 0.88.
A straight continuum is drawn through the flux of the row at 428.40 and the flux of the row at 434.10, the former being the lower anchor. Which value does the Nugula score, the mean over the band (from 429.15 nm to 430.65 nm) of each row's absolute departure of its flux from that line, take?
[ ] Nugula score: 3.05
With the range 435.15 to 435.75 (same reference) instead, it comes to 0.71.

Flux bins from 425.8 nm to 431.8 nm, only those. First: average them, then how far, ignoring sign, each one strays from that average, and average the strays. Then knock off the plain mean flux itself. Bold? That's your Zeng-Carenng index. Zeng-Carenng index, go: -12.9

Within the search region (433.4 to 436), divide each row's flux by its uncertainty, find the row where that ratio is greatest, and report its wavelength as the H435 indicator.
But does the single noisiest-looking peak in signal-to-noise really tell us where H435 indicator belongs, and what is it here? 435.60 nm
